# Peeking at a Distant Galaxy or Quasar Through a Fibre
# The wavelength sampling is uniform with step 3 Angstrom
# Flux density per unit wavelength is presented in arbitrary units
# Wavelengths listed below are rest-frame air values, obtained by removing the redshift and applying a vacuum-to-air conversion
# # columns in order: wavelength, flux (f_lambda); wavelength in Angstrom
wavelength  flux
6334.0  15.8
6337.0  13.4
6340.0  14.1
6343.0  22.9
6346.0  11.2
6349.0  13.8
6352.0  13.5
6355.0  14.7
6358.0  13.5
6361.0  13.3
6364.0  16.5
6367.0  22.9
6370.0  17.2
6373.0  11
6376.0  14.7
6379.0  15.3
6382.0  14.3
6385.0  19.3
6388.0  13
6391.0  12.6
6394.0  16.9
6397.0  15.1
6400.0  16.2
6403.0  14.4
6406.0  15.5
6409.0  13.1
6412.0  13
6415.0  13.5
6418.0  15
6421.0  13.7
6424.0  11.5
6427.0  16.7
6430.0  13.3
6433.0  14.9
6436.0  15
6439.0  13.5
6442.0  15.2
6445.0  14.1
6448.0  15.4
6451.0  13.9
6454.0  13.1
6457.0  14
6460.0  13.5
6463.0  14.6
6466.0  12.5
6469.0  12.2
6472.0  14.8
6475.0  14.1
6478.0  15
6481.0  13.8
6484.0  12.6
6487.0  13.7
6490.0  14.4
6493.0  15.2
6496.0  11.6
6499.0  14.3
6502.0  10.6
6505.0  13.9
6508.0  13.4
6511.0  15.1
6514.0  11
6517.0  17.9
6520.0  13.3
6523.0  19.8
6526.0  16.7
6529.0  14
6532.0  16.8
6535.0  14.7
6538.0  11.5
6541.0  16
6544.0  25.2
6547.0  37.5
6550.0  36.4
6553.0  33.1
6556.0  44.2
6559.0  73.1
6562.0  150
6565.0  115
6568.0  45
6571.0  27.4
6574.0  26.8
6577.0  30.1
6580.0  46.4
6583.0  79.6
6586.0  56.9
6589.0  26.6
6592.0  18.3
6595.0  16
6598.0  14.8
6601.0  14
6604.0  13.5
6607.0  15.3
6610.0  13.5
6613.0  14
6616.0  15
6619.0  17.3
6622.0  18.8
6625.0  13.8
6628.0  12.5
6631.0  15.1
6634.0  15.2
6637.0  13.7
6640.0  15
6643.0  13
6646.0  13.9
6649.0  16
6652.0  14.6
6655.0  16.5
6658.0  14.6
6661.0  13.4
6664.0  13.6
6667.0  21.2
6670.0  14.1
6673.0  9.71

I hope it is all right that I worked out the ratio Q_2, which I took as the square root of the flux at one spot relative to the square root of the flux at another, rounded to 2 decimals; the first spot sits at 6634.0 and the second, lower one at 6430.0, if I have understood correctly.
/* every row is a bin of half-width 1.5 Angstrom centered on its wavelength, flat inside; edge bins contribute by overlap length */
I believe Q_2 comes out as 1.07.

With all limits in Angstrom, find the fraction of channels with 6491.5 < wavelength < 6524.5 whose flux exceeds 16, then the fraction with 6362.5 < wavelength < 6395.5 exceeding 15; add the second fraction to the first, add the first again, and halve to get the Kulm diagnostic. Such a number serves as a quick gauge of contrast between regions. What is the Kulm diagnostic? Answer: 0.45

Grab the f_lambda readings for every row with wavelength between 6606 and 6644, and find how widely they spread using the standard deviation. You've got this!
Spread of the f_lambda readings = 1.7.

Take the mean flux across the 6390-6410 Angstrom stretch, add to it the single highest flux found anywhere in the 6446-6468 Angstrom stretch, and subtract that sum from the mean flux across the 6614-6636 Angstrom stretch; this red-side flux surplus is -15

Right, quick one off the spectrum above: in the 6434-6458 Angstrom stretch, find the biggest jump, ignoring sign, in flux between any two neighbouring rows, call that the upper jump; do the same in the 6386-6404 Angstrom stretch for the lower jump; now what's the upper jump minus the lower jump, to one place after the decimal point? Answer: -2.6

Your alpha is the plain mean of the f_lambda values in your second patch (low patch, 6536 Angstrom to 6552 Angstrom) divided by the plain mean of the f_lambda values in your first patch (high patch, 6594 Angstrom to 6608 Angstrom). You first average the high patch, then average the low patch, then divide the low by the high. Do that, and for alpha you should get 1.72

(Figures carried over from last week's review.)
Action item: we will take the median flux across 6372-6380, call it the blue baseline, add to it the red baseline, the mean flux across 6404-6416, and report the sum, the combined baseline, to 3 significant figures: 28.5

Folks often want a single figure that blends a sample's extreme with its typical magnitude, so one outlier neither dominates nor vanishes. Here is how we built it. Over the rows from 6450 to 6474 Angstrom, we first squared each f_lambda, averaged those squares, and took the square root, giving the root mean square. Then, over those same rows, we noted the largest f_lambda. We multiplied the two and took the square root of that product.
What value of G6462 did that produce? 14.2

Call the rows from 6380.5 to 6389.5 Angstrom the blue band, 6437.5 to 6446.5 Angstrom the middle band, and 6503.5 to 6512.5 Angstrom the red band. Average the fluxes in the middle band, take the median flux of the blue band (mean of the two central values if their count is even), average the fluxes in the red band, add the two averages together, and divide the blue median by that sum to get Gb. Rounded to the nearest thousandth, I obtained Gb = 0.504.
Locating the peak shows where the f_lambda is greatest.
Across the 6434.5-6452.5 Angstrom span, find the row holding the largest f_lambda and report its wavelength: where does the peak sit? 6448.0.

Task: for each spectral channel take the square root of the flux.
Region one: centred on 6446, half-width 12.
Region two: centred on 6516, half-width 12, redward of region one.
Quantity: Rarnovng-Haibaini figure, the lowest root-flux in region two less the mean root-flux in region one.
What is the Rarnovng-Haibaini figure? -0.46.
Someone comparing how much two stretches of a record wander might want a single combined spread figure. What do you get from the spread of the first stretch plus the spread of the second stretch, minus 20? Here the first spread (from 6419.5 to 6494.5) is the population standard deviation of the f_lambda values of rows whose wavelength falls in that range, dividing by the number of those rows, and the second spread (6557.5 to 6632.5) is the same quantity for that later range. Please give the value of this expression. 16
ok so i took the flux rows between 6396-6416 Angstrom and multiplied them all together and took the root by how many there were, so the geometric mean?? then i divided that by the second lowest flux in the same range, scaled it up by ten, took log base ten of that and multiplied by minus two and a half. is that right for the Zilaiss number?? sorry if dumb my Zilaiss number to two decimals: -2.60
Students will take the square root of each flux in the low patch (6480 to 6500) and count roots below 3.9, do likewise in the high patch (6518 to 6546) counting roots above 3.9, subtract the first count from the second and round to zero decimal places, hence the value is -2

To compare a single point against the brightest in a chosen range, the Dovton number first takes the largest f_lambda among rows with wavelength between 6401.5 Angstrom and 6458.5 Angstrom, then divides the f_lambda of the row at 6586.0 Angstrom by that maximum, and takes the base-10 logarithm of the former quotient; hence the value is 0.53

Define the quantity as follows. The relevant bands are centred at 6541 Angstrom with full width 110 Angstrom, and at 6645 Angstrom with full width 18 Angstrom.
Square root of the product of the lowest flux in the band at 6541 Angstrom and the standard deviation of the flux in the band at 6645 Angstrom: 3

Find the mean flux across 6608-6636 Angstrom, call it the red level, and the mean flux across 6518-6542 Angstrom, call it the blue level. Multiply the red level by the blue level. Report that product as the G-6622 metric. 231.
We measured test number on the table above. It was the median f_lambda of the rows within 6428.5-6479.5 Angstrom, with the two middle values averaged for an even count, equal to 14.1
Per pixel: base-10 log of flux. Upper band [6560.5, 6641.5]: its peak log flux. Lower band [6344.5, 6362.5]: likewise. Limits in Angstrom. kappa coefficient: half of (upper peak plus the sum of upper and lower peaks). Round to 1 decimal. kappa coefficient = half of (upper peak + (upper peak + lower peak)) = 2.8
